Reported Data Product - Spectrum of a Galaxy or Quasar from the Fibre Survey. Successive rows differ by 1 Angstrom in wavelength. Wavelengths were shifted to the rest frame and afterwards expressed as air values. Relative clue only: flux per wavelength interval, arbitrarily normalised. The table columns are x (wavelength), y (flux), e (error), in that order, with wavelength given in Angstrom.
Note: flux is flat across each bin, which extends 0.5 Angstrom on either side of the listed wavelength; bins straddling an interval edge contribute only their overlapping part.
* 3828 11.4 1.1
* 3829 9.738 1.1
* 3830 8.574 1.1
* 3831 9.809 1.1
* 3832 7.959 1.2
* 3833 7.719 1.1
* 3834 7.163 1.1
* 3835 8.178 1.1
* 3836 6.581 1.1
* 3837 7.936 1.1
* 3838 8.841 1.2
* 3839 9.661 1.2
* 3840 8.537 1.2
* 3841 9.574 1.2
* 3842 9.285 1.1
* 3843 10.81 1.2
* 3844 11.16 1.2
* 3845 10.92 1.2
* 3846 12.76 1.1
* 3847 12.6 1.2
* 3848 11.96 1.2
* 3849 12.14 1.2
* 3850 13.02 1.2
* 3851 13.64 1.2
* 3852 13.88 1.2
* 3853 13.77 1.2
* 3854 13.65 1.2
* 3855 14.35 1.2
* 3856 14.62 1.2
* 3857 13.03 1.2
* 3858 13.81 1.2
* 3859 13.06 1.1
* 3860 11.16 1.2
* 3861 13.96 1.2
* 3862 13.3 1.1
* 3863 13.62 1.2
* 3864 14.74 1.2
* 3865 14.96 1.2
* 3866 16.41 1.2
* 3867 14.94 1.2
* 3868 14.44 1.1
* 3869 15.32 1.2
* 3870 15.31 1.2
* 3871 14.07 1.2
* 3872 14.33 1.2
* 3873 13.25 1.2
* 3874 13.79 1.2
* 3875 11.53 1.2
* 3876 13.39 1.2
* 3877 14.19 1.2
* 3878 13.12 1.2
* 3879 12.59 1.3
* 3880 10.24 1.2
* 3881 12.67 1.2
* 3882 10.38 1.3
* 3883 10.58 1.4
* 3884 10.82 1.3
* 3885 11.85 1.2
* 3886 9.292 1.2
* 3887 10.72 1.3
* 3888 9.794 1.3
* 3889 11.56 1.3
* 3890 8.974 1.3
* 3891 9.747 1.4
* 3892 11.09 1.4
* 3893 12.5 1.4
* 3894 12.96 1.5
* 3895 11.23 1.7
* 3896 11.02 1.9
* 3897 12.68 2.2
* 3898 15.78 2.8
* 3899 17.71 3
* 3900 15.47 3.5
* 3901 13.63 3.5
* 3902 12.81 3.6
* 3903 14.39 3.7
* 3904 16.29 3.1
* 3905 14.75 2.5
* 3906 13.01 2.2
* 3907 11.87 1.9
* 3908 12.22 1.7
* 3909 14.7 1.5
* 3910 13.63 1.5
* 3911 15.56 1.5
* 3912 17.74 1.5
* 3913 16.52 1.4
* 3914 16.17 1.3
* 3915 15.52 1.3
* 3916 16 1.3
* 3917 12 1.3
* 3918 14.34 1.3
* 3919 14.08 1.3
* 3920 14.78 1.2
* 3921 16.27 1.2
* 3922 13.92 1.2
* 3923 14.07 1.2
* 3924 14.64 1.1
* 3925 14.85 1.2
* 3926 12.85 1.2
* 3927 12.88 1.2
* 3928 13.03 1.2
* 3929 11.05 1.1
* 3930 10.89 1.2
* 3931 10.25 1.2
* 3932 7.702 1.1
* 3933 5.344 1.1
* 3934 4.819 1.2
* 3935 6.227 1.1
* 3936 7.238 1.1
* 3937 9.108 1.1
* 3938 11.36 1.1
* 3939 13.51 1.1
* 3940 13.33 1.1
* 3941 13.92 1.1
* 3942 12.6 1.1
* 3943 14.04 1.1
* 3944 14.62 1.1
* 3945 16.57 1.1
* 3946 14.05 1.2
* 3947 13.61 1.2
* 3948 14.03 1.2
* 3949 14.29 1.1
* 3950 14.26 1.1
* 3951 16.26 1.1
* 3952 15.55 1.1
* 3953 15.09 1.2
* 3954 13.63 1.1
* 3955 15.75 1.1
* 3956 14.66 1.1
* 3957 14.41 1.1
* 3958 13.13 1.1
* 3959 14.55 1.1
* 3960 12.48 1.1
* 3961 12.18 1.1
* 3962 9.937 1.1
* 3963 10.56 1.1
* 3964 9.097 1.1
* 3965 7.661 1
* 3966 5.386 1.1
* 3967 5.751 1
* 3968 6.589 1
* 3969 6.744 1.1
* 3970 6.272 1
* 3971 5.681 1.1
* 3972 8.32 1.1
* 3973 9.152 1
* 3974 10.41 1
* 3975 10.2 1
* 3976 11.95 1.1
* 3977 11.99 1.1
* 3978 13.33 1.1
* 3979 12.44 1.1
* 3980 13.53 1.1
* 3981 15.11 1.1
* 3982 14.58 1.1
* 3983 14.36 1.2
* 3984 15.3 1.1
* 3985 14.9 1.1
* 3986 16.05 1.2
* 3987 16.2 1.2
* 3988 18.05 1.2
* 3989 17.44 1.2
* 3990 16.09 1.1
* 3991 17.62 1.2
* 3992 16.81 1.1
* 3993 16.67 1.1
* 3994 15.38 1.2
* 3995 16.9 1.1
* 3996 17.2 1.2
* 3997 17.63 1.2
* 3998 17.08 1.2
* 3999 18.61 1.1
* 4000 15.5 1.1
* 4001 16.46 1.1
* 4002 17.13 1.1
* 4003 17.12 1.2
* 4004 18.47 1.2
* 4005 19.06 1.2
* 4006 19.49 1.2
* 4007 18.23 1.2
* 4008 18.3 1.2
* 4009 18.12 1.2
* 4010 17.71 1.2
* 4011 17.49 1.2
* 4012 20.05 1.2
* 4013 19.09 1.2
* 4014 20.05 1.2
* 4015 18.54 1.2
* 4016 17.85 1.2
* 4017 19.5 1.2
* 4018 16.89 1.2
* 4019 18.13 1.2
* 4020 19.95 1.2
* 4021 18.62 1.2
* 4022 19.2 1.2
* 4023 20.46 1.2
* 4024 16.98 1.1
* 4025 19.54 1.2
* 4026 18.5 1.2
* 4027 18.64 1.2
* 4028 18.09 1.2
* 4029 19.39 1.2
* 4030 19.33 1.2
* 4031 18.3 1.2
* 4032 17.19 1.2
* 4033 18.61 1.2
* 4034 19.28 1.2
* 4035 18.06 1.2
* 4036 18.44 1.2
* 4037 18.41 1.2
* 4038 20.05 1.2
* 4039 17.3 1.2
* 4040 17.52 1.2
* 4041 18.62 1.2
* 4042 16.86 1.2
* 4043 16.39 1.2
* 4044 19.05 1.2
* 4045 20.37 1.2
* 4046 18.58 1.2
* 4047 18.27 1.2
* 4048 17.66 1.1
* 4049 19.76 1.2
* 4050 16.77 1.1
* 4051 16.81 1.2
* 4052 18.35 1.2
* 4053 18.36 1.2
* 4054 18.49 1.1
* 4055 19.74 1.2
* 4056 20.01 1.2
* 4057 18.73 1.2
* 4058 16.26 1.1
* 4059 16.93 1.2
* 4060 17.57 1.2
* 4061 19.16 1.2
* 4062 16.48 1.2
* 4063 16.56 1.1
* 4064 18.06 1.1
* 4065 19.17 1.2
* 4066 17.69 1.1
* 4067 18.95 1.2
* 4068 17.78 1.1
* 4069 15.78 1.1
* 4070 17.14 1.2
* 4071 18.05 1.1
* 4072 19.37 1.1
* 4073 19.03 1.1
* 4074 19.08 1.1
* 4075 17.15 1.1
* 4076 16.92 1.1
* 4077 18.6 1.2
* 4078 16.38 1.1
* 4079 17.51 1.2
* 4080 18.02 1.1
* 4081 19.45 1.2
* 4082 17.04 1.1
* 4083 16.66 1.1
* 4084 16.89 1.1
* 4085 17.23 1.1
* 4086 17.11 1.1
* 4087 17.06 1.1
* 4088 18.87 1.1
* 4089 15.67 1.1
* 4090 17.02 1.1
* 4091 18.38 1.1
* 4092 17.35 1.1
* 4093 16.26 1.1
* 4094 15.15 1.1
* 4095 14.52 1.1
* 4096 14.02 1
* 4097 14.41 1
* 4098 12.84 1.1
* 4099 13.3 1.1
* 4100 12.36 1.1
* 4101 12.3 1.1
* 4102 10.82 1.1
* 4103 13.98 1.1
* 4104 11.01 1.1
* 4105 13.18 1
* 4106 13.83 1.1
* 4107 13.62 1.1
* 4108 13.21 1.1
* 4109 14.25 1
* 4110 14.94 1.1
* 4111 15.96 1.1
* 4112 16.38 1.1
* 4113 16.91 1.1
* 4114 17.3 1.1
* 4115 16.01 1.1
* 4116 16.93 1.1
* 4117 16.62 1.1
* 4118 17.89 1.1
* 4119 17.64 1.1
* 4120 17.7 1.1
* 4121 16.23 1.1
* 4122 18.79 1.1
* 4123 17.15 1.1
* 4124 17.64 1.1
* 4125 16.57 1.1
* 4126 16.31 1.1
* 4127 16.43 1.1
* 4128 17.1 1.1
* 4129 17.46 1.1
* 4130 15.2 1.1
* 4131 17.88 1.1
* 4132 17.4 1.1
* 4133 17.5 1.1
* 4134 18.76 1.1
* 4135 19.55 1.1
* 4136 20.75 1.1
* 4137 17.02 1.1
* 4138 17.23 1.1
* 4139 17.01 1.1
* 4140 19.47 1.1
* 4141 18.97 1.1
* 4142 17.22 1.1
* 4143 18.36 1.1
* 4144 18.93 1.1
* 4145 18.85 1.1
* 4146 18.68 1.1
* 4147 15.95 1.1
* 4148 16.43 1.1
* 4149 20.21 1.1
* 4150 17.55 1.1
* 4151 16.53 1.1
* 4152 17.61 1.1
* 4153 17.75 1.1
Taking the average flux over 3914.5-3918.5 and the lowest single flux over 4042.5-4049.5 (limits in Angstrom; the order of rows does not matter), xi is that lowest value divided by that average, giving 1.13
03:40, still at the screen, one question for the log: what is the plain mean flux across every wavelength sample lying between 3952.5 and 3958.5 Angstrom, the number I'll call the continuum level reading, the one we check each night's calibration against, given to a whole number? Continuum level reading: 14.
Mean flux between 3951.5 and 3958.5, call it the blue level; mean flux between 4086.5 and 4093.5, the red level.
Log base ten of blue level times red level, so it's 2.40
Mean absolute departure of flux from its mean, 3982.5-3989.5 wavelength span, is 1.02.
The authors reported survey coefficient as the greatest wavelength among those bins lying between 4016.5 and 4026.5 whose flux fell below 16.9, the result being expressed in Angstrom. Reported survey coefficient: 4018 Angstrom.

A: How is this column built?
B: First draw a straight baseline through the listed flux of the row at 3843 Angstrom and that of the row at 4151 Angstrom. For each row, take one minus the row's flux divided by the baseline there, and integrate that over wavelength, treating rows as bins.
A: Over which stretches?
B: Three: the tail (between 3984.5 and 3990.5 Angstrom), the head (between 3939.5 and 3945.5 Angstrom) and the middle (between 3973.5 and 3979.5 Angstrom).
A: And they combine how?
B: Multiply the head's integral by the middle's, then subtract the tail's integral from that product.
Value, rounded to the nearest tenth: 0.8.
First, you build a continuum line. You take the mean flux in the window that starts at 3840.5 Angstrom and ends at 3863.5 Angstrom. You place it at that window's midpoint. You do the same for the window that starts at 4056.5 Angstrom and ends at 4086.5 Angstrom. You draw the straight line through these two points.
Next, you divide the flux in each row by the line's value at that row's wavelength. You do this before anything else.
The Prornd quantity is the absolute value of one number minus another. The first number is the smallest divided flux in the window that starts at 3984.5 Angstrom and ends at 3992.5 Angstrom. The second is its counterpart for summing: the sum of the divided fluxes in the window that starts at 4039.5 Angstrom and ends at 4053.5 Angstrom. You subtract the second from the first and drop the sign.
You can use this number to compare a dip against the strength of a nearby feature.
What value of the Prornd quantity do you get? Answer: 14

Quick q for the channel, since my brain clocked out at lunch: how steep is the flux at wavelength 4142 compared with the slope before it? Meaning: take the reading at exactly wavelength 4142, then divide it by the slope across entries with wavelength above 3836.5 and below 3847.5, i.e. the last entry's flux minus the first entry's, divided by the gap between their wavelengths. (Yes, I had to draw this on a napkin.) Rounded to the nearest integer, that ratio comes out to 37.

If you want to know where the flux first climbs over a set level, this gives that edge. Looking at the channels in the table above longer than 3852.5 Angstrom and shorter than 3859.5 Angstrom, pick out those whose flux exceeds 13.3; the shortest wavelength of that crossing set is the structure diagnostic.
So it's 3853 Angstrom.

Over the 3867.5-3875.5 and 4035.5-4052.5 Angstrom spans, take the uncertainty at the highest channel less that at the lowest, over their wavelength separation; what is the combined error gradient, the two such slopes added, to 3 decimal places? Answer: 0.014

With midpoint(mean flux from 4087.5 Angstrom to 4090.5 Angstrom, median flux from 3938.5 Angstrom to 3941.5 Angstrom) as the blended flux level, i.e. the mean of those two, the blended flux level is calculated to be 15.3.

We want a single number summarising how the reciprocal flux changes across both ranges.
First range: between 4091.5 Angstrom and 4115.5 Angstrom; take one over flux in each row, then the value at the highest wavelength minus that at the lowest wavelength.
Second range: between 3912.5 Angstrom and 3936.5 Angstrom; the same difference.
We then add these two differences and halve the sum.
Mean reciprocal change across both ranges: 0.041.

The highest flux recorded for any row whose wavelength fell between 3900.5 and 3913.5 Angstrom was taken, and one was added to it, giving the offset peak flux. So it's 18.7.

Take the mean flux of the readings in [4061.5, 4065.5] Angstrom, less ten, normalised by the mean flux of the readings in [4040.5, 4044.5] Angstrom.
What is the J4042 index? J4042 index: 0.43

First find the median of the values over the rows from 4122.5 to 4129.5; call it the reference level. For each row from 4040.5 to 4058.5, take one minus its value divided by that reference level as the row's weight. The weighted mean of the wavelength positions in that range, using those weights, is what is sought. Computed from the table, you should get 4049.9 Angstrom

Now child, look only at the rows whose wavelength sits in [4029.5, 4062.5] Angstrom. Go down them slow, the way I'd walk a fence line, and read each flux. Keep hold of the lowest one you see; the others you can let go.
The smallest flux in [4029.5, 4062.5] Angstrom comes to 16.26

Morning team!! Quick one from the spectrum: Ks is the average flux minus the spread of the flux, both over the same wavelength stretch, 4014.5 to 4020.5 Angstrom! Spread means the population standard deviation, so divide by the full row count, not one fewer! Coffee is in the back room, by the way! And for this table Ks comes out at 17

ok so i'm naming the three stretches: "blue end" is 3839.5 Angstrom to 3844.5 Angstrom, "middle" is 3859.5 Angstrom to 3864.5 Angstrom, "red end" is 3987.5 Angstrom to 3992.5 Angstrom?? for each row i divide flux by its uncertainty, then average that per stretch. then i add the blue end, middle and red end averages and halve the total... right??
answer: 17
